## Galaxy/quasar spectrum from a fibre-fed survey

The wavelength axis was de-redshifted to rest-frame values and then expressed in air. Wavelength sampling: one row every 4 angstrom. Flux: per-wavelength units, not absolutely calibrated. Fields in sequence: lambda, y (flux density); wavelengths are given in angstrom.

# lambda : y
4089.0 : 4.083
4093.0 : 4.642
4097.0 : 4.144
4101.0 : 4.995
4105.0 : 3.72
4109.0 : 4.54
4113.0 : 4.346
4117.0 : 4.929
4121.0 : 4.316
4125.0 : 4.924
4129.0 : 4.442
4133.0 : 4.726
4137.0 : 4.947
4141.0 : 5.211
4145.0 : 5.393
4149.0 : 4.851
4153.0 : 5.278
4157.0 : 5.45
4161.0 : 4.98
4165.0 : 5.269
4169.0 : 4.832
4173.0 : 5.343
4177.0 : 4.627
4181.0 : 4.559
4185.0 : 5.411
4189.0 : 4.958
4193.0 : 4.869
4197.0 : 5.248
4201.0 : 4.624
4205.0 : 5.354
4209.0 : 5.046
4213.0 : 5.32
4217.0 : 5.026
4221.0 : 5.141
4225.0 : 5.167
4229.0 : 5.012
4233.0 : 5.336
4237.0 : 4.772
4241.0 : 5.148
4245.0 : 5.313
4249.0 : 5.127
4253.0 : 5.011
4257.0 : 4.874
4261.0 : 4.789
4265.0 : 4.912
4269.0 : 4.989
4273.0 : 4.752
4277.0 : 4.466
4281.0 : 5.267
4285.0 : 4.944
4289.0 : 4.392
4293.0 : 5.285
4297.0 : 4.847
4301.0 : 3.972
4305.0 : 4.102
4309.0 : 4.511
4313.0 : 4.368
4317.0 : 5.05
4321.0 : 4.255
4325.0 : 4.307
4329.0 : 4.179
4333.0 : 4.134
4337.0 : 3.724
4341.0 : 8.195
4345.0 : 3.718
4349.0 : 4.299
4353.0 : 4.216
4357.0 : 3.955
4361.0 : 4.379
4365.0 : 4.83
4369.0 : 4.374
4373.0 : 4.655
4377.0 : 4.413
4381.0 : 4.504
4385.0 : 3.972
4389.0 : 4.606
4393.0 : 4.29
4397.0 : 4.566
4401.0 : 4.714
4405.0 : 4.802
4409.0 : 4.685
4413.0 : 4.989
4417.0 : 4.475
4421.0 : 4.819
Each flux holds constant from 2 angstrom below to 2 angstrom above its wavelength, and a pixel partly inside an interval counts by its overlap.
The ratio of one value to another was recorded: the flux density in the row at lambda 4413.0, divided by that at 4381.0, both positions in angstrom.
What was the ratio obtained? 1.11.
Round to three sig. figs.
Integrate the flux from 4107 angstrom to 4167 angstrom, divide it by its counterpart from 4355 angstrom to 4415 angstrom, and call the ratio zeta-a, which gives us 1.09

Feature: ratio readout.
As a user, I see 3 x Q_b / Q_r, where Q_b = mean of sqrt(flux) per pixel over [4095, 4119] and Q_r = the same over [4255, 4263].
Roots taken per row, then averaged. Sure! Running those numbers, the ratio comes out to 2.87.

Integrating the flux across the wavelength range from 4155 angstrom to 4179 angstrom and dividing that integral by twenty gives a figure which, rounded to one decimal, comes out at 6.1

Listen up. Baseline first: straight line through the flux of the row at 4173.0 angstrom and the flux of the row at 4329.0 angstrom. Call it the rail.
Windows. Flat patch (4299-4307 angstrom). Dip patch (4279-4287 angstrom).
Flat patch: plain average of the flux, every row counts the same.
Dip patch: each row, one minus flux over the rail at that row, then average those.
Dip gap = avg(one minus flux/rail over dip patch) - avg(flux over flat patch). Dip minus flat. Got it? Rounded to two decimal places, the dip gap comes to -4.17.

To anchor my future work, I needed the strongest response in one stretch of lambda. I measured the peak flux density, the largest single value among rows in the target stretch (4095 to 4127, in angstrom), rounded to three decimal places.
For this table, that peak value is 4.995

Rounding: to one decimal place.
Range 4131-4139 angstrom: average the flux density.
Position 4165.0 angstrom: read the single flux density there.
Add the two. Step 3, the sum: 10.1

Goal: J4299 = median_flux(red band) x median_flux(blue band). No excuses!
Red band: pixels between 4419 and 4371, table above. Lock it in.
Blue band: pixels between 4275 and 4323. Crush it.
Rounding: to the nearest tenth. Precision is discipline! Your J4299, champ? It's 20.6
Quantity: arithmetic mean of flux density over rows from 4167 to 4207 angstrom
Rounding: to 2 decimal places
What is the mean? 4.98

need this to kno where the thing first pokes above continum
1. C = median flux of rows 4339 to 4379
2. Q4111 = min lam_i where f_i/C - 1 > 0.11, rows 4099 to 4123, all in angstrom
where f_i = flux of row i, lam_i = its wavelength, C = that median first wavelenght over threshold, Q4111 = 4101.0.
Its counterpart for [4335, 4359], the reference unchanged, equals 4341.0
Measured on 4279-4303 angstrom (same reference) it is 4281.0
